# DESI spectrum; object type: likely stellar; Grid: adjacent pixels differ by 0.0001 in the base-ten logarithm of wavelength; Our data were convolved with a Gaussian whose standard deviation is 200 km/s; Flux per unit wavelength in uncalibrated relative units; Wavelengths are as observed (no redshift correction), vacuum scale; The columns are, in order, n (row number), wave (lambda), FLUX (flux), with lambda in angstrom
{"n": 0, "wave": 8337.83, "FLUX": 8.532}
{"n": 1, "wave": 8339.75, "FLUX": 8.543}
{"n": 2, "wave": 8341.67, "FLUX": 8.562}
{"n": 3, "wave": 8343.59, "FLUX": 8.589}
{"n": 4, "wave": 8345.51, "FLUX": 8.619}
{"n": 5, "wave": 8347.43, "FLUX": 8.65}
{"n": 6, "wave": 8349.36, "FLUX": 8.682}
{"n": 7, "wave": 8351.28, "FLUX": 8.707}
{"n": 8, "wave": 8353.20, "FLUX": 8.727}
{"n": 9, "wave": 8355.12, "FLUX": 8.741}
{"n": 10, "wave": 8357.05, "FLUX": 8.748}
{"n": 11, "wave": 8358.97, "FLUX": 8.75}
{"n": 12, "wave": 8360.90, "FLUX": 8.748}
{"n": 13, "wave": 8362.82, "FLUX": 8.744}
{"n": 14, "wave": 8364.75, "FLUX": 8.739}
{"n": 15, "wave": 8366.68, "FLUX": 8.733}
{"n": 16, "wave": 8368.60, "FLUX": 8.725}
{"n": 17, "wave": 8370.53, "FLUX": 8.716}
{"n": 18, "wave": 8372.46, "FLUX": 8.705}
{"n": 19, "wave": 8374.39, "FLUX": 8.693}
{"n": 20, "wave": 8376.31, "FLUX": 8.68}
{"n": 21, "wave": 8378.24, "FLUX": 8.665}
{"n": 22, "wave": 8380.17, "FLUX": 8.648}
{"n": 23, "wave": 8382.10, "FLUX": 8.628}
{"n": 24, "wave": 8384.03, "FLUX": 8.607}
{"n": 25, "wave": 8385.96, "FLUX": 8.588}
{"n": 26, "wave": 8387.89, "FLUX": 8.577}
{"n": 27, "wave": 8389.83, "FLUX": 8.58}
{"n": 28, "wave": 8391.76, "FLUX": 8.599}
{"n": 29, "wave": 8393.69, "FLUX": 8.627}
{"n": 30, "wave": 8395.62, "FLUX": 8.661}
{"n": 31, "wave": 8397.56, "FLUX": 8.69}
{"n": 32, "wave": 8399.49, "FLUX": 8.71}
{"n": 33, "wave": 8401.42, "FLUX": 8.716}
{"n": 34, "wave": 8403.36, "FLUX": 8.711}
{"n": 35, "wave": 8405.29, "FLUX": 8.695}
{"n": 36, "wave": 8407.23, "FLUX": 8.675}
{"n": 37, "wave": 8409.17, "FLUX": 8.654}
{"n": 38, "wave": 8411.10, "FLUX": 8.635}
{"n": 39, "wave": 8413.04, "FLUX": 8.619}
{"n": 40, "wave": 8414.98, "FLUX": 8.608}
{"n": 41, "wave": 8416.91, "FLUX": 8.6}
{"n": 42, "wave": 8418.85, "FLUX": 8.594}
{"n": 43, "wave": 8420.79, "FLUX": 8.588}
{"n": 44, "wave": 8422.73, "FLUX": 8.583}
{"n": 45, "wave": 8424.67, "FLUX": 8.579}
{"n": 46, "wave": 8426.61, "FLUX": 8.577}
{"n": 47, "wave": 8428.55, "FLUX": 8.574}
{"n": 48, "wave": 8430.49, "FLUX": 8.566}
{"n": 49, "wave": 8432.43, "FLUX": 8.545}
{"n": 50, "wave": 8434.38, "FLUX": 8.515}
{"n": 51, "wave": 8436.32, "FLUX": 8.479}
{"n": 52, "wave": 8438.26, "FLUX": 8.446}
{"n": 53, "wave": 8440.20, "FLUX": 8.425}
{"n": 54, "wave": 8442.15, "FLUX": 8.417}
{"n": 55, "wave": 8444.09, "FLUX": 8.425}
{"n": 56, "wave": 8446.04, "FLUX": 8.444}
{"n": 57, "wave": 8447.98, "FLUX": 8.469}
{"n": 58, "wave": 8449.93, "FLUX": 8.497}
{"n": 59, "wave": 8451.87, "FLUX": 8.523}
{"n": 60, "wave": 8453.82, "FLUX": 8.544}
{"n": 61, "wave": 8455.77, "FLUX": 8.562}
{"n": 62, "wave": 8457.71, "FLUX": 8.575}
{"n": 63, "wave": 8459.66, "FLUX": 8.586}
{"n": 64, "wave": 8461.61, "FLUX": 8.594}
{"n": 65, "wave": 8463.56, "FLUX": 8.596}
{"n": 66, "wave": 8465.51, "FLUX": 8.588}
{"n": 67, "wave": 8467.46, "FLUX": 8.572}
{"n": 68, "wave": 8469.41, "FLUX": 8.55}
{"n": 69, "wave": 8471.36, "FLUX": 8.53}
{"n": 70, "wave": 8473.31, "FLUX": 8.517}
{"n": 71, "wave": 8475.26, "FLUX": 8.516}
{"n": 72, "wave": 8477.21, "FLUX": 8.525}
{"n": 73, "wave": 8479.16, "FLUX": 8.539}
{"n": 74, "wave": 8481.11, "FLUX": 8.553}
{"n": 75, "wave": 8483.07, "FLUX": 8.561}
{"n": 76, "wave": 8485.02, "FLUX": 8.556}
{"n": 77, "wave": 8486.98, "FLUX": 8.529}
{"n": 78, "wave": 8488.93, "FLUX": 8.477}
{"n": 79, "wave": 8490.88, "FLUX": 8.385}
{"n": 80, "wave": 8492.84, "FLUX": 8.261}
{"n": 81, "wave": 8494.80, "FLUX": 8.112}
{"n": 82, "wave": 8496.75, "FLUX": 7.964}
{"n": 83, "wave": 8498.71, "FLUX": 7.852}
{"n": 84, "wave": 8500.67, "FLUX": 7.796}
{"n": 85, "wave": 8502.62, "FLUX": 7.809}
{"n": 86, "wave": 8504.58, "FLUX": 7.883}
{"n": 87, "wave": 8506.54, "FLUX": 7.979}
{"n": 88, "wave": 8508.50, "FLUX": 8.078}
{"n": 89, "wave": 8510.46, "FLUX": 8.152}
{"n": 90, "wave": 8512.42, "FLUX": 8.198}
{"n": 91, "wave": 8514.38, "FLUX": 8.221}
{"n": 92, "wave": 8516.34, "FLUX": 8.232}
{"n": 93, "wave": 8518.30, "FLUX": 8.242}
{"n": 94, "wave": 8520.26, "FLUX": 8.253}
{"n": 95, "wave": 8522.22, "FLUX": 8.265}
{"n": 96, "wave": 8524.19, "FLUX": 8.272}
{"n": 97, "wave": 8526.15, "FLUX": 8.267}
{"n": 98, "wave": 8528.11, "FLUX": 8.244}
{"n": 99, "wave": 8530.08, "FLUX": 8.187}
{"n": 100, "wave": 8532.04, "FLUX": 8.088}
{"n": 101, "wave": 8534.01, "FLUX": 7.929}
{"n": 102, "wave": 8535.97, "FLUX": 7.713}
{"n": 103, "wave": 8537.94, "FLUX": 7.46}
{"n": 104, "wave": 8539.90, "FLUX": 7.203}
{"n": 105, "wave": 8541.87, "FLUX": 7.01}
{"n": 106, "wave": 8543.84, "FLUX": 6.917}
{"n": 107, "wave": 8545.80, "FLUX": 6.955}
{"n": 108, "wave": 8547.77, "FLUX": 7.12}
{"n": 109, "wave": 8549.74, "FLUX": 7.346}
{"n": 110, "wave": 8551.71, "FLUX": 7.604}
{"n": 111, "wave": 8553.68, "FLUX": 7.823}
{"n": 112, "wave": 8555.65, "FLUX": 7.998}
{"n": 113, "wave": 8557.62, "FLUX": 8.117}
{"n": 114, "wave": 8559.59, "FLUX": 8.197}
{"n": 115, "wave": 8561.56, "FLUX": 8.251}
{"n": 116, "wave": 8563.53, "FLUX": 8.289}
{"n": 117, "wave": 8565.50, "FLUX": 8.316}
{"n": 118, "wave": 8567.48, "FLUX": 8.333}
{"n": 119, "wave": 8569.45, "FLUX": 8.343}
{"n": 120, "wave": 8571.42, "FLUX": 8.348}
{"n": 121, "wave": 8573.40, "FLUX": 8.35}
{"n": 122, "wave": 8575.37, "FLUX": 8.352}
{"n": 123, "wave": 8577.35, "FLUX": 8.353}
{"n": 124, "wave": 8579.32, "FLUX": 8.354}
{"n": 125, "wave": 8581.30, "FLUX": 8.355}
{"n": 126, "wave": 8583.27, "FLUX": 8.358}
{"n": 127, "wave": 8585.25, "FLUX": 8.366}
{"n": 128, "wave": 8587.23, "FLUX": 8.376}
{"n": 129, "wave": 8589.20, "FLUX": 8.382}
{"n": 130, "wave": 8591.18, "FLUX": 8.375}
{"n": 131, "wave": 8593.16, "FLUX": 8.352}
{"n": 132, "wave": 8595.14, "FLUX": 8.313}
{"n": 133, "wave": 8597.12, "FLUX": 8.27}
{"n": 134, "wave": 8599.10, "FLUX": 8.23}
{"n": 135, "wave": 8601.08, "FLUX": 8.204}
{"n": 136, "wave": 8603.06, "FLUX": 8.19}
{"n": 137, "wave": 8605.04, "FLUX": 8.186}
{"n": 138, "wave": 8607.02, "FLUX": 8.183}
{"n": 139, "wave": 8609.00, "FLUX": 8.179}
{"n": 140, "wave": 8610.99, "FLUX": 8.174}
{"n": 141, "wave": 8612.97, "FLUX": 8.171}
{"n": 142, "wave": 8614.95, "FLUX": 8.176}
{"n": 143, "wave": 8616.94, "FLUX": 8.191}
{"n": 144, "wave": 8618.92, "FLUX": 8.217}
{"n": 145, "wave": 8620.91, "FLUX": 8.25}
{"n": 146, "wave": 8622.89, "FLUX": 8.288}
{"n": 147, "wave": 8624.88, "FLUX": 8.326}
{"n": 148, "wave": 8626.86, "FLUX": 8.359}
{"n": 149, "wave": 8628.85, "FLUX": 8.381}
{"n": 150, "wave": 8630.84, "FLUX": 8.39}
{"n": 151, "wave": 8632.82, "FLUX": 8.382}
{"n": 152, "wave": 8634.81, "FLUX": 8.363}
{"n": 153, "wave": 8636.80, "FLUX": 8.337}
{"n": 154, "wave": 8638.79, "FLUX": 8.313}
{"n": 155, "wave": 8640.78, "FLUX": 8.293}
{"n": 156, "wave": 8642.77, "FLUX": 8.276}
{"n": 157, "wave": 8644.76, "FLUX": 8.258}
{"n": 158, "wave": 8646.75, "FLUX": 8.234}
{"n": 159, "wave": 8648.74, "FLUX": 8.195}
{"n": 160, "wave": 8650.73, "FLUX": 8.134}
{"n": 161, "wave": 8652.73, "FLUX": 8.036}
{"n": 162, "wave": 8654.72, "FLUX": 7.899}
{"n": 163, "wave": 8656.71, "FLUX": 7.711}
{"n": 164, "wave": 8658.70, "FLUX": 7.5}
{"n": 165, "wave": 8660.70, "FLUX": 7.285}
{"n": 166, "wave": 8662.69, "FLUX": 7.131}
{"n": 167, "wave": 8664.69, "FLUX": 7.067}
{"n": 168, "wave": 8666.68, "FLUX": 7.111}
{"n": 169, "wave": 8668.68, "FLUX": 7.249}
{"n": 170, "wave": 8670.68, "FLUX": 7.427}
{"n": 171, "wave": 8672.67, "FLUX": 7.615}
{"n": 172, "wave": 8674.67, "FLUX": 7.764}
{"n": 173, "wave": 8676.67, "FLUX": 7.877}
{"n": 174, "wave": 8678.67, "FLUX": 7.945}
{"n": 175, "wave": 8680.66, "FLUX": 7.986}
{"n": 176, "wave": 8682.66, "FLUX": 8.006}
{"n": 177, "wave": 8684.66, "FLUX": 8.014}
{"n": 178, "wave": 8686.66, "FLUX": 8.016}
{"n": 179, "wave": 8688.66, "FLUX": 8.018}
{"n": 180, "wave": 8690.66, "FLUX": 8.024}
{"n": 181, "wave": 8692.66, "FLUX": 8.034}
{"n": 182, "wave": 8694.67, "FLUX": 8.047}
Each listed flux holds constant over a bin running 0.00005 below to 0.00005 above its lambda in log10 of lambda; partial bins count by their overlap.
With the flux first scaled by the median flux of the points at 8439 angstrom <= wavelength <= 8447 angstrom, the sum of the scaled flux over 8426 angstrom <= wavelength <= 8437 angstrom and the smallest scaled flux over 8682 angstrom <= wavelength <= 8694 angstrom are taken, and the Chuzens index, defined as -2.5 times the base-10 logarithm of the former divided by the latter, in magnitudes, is -2.02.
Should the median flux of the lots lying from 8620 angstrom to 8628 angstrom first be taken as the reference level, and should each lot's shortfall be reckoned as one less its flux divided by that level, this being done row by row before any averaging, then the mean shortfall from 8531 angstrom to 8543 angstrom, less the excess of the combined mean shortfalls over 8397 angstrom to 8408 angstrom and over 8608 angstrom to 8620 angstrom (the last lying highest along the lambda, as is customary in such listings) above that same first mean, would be 0.21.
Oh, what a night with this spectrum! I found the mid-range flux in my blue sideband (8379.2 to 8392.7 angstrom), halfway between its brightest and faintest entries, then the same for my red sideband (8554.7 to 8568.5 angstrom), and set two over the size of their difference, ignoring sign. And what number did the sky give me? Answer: 4.5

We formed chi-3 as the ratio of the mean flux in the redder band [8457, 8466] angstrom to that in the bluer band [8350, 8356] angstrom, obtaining 0.98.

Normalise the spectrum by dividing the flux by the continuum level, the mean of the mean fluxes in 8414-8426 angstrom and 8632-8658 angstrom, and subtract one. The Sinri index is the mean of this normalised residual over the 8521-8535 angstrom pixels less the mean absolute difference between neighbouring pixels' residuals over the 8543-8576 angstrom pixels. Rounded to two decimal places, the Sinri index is -0.04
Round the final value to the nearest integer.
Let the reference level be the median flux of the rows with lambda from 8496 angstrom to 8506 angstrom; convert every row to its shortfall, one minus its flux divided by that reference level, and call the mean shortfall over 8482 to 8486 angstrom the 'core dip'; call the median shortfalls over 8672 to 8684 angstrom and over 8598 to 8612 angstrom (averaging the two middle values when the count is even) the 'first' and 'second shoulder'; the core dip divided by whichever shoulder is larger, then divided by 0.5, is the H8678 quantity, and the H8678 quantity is 24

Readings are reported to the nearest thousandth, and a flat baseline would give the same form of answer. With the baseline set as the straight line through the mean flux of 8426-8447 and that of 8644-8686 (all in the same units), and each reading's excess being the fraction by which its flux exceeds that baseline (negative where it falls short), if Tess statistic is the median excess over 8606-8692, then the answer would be 0.042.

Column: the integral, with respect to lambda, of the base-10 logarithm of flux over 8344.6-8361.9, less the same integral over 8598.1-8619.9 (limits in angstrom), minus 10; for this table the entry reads -14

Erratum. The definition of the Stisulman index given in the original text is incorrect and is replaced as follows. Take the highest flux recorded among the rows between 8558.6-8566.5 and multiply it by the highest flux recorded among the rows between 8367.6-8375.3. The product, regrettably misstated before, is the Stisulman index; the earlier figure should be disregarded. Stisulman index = 72.6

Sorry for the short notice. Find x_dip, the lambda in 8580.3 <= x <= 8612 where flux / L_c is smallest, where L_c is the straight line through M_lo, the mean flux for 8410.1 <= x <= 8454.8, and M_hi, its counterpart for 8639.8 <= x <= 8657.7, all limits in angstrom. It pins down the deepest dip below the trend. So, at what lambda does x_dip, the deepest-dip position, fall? 8610.99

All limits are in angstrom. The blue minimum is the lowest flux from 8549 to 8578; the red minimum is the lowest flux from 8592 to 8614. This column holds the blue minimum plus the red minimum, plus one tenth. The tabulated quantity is 15.6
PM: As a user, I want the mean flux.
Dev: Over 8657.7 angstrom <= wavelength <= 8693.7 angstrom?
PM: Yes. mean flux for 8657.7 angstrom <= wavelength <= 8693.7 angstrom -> 7.7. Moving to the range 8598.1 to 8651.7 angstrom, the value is 8.3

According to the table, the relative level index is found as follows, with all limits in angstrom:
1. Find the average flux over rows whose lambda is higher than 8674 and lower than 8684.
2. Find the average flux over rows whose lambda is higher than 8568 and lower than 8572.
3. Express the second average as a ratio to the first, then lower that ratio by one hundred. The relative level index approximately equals -98.9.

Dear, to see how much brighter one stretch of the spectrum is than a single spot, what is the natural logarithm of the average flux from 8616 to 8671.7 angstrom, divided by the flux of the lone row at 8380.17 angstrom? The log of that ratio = -0.080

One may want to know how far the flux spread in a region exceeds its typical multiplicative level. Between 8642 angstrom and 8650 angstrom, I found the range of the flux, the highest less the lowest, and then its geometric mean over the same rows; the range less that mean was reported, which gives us -8.16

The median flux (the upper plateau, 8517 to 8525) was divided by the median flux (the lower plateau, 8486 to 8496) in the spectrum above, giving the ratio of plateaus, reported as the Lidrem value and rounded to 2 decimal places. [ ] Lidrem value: 0.98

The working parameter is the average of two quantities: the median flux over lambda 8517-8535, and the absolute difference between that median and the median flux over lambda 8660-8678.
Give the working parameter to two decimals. 4.60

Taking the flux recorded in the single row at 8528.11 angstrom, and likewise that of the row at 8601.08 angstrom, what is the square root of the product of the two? 8.22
